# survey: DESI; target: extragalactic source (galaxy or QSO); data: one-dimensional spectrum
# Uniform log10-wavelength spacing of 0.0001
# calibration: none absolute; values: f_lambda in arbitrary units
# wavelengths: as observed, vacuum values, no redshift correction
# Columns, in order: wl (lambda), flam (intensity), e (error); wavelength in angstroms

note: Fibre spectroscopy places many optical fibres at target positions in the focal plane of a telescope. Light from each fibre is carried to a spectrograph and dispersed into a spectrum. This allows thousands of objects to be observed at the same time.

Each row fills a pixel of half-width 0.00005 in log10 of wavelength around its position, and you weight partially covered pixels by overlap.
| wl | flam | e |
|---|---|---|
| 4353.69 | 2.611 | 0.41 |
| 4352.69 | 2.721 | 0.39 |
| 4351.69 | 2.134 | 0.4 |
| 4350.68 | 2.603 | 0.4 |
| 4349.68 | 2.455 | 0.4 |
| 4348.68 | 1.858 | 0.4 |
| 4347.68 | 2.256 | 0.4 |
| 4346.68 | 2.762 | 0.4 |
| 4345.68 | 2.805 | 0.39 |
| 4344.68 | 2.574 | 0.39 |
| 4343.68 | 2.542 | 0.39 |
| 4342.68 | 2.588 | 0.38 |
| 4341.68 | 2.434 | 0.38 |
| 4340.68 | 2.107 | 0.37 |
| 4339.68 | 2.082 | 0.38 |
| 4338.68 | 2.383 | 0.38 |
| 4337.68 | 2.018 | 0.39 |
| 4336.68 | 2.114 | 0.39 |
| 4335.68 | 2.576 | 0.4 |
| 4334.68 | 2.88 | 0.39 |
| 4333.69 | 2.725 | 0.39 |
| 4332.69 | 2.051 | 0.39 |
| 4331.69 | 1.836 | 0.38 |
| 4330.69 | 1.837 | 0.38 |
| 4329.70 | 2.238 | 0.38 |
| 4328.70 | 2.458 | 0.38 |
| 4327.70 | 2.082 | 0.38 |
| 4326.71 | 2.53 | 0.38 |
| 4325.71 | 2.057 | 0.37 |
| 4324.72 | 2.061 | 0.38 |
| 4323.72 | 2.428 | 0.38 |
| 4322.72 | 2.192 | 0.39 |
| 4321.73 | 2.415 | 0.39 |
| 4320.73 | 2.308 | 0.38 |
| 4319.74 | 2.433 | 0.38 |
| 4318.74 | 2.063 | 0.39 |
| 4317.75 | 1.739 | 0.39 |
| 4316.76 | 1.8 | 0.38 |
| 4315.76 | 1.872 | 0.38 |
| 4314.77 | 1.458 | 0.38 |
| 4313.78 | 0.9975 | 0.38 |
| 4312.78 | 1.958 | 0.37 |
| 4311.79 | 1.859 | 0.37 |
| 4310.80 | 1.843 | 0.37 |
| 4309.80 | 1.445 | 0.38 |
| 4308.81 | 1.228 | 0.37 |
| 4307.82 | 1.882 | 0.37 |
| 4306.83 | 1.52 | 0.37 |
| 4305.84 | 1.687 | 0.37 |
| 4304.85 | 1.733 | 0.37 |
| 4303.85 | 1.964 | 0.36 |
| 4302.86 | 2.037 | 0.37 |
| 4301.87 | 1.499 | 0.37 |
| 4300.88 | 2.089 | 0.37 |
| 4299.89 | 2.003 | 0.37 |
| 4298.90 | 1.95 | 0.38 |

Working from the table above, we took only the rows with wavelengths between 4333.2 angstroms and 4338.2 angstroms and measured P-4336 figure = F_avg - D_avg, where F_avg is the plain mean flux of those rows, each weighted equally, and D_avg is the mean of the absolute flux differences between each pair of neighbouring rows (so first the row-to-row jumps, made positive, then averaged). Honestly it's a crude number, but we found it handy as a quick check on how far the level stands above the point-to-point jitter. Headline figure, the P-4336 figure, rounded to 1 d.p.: 2.2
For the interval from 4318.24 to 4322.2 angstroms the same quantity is 2.1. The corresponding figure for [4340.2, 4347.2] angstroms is 2.4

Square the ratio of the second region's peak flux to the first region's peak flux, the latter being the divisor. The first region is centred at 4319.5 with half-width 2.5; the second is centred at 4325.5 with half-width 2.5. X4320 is 1.1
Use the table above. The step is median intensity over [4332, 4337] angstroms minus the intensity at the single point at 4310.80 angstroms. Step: 0.7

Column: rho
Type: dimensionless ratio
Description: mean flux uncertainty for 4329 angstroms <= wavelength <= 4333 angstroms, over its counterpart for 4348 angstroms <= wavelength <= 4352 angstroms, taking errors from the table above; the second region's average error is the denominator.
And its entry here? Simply 0.956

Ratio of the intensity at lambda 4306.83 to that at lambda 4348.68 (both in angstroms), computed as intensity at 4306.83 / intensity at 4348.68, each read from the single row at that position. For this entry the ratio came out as 0.818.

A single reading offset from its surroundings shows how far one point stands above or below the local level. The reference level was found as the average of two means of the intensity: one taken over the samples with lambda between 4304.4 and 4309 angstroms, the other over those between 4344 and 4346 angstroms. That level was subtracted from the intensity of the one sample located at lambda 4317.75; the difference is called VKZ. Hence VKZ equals -0.4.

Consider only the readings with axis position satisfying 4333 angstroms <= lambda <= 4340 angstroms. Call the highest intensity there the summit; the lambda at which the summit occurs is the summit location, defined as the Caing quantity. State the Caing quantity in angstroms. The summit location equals 4334.68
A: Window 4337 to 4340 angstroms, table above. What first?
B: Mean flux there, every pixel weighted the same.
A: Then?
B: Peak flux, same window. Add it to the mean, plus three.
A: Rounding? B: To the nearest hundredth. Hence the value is 7.54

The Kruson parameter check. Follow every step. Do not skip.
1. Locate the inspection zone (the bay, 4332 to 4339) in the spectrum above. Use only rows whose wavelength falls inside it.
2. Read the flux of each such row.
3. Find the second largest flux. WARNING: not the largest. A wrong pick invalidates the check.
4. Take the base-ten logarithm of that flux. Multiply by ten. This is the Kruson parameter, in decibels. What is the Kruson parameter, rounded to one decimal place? 4.4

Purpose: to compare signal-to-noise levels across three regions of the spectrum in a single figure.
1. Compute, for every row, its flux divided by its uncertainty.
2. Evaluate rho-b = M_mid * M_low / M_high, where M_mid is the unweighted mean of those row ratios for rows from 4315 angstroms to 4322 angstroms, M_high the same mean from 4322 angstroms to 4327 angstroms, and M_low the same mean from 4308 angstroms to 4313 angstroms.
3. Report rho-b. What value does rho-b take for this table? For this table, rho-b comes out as 4.1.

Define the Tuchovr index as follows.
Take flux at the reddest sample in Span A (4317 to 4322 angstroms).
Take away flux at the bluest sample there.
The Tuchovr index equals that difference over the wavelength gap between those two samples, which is 0.17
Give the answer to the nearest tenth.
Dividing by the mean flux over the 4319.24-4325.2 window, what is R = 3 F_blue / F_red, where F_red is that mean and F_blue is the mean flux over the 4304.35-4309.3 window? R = 2.1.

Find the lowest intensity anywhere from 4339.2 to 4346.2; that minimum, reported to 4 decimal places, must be 2.0820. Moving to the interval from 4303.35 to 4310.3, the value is 1.2280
